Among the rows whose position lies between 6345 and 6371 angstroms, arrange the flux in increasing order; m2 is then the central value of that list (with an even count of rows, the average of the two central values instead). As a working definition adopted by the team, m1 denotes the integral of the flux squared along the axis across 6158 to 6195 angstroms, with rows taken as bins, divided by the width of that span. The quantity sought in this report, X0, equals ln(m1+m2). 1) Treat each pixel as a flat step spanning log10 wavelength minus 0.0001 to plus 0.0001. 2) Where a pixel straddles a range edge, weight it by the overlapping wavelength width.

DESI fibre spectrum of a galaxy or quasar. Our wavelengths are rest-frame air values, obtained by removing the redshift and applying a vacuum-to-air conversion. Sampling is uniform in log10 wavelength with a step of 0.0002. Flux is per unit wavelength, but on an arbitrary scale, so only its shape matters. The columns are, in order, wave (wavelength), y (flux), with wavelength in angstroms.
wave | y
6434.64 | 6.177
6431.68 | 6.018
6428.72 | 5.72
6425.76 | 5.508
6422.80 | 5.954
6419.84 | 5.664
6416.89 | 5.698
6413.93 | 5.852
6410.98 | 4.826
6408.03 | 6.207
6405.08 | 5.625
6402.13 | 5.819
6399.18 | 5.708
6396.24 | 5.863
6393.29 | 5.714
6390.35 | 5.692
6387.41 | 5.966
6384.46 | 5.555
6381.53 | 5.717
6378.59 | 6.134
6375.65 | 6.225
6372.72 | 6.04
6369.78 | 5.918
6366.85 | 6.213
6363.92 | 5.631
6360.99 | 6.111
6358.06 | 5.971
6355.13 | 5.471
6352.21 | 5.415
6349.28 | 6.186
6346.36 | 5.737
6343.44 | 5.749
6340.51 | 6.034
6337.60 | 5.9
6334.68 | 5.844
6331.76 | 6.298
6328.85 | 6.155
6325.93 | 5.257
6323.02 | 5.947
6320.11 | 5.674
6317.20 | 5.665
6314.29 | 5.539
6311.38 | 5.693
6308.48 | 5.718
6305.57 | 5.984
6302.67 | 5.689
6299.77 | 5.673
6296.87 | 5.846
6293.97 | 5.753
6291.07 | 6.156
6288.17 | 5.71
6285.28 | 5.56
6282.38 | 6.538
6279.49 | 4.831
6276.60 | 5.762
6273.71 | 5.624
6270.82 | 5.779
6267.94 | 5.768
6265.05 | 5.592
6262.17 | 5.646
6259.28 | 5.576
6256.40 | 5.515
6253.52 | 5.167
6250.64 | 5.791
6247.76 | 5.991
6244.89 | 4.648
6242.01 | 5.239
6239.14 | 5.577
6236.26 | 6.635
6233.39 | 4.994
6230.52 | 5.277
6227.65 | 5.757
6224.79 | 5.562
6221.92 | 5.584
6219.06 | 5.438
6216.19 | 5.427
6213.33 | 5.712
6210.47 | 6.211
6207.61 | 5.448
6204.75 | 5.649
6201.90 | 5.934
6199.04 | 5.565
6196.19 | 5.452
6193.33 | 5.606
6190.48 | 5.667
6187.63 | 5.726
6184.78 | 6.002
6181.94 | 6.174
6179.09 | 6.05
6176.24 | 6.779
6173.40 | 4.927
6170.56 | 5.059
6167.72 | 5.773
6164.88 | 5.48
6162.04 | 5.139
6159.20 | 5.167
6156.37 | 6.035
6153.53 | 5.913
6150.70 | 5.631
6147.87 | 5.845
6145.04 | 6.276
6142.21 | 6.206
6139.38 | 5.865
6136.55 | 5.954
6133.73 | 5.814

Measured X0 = 3.643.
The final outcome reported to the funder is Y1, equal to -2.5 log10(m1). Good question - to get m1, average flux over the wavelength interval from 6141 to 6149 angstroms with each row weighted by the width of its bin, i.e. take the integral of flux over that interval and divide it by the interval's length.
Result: -1.97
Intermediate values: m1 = 6.12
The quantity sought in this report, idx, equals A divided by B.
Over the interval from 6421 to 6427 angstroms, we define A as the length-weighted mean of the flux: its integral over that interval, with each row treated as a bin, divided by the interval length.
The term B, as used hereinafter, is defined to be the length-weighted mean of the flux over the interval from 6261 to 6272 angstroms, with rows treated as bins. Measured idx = 1.01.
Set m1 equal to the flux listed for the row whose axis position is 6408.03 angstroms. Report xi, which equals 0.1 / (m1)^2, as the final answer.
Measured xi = 0.0026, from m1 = 6.207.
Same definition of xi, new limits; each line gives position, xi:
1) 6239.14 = 0.0032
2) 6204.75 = 0.0031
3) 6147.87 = 0.0029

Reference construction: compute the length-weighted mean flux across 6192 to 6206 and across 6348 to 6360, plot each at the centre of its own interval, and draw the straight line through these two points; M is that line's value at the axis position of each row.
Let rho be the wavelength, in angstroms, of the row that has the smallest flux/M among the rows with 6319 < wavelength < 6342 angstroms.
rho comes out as 6325.93 angstroms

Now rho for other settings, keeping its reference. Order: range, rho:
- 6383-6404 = 6384.46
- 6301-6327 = 6325.93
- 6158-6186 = 6173.40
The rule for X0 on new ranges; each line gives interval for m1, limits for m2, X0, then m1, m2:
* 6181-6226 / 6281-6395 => 3.643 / 32.5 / 5.75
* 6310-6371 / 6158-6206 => 3.681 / 34.1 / 5.65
